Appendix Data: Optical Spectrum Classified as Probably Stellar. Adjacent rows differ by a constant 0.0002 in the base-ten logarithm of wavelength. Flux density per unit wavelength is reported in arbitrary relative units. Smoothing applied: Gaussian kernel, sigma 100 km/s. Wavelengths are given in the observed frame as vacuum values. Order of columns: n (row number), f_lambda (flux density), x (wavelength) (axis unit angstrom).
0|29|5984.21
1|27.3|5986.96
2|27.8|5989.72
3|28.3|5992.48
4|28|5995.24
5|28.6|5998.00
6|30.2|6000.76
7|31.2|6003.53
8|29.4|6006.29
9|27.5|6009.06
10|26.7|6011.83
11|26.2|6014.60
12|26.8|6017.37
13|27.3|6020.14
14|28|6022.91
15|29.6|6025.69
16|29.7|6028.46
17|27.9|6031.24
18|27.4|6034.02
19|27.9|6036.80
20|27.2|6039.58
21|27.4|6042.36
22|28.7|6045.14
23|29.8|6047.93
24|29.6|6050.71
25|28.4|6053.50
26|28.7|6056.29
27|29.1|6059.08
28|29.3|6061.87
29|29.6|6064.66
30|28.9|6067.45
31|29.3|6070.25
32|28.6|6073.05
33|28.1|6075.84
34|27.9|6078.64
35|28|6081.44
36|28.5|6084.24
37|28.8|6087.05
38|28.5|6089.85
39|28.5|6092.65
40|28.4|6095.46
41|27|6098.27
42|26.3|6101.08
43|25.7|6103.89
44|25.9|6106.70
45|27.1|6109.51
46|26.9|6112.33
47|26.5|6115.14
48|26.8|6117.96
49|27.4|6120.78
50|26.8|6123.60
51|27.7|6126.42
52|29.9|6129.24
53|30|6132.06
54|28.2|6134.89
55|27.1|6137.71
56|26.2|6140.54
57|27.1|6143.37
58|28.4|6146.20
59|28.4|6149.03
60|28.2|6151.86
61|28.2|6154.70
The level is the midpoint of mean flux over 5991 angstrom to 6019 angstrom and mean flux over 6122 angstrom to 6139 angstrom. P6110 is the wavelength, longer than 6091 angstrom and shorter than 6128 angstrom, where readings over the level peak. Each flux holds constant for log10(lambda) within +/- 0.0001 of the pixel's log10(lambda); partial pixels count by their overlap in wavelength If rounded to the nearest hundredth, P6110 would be 6092.65 angstrom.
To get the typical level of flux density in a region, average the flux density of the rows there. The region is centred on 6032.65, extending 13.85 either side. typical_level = 28.1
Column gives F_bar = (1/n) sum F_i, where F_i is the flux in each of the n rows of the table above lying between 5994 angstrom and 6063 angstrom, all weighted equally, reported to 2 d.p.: 28.42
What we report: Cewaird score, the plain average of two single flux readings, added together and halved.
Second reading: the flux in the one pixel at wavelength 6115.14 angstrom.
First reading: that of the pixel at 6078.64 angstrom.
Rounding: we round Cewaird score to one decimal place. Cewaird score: 27.2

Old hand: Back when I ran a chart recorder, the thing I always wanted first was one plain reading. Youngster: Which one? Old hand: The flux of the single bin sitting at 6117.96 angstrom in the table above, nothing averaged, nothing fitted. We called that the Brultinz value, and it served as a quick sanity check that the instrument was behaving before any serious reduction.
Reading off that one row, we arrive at 26.8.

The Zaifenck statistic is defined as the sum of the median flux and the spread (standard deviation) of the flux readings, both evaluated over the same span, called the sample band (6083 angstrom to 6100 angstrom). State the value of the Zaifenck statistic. 29.1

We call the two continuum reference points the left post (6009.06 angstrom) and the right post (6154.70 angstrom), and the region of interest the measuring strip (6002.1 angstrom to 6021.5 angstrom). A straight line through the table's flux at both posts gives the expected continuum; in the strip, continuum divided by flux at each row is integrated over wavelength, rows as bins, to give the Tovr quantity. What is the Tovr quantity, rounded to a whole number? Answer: 19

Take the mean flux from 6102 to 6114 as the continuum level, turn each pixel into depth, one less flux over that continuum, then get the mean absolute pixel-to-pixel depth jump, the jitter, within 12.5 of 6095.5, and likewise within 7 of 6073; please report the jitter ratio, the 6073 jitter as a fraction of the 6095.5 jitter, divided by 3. 0.3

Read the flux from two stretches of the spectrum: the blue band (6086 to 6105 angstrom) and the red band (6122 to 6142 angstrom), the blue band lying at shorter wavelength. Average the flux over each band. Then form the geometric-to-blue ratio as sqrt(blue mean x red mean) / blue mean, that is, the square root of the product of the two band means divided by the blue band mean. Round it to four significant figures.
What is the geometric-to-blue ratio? 1.007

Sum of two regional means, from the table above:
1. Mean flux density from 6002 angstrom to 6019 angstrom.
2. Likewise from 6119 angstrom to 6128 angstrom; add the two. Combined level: 55.3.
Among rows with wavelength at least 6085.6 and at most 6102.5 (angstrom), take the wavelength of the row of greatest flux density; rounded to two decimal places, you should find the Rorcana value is 6087.05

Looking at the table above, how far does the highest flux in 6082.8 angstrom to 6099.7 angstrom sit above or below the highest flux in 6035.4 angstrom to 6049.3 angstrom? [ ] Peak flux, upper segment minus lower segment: -1.0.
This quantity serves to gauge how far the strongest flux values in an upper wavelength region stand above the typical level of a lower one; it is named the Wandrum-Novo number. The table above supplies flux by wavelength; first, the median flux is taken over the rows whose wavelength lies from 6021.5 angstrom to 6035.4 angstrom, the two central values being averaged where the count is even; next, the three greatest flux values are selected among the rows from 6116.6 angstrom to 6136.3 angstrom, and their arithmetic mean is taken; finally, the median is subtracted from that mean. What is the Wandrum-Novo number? 1.4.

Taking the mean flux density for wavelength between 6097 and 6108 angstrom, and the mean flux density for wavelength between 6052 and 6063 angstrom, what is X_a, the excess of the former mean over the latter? -2.6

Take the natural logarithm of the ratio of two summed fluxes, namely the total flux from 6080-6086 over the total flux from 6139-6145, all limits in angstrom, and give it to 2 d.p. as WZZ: 0.06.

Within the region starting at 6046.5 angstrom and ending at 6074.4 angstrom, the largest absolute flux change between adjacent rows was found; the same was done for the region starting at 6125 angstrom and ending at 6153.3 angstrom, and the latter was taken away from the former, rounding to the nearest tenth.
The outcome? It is -1.0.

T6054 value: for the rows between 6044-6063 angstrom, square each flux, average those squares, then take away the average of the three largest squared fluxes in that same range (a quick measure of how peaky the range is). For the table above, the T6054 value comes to -28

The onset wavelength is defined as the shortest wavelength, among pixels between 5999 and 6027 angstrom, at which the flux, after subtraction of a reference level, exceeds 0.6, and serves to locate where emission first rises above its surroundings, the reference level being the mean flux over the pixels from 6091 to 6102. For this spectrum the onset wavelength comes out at 6000.76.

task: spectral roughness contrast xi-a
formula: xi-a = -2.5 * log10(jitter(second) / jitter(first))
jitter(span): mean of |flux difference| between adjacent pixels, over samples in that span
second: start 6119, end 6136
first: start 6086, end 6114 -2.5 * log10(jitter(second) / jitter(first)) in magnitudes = -0.8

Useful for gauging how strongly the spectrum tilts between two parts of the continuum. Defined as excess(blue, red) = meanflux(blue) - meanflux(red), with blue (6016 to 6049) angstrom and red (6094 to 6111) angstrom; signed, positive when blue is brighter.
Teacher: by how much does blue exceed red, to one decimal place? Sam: 1.4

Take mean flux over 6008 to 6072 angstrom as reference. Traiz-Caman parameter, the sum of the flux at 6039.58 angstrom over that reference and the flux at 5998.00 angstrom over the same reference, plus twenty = 21.97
